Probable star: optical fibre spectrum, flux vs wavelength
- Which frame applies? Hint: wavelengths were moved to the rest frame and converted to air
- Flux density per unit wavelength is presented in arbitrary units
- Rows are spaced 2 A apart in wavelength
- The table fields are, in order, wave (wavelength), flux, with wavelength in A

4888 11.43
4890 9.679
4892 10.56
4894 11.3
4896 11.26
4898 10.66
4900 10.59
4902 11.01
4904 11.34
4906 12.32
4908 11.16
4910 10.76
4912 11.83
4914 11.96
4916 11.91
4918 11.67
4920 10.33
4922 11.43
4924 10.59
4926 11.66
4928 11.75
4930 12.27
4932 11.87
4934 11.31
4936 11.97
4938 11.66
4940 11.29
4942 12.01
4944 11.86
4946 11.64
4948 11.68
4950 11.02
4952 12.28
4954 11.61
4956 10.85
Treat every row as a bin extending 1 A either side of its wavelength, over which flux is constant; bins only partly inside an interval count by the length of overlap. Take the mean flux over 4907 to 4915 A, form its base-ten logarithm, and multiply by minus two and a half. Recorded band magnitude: -2.64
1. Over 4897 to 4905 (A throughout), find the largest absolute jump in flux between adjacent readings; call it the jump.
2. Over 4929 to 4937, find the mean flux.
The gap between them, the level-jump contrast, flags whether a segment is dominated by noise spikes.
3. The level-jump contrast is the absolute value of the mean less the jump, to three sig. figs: 11.4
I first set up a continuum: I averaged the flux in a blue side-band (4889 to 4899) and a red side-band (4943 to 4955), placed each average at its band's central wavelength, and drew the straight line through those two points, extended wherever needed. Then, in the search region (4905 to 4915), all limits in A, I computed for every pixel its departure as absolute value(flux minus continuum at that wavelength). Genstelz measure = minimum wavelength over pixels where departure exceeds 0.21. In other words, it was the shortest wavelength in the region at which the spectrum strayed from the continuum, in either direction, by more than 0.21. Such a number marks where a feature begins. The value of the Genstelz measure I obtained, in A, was 4906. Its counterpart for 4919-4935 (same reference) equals 4920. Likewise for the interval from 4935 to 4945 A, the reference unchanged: 4936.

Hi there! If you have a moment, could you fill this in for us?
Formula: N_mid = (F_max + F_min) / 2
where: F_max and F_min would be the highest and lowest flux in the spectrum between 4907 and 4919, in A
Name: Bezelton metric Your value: 11.4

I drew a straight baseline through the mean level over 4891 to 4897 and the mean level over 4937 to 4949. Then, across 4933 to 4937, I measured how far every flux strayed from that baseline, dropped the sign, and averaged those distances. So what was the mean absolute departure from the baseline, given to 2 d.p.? 0.32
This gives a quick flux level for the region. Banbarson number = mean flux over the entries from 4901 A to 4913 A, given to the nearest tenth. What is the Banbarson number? 11.4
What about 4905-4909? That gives 11.7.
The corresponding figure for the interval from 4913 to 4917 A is 11.9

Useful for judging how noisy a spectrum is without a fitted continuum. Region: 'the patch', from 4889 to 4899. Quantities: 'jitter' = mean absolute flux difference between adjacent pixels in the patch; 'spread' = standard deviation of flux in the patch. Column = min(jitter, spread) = 0.57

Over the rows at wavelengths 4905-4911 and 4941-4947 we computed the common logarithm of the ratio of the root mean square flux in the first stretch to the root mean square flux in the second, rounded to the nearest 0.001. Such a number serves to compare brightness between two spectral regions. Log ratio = -0.015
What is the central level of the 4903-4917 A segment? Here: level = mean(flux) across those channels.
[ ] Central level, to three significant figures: 11.6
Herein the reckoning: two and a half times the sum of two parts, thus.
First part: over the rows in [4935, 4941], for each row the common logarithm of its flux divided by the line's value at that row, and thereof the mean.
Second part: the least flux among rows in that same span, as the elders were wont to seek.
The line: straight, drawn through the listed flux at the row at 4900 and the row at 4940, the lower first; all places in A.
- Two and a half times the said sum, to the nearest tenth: 28.3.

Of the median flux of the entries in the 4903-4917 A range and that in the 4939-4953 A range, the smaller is 11.7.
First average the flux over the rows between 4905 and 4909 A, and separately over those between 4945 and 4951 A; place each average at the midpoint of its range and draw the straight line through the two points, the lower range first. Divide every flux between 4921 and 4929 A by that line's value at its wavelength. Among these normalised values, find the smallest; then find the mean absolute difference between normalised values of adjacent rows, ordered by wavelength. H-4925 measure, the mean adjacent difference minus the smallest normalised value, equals -0.85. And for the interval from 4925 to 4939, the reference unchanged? -0.94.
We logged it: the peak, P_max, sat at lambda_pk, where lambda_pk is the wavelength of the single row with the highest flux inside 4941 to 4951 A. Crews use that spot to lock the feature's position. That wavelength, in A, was 4942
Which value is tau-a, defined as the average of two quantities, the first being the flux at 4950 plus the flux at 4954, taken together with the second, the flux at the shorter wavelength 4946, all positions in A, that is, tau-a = 17.1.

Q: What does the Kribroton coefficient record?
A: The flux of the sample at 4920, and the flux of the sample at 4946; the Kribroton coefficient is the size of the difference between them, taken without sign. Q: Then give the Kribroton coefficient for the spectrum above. 1.3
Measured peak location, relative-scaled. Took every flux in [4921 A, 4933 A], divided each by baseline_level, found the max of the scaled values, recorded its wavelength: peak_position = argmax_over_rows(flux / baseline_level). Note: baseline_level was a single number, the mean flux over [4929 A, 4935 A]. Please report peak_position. 4930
